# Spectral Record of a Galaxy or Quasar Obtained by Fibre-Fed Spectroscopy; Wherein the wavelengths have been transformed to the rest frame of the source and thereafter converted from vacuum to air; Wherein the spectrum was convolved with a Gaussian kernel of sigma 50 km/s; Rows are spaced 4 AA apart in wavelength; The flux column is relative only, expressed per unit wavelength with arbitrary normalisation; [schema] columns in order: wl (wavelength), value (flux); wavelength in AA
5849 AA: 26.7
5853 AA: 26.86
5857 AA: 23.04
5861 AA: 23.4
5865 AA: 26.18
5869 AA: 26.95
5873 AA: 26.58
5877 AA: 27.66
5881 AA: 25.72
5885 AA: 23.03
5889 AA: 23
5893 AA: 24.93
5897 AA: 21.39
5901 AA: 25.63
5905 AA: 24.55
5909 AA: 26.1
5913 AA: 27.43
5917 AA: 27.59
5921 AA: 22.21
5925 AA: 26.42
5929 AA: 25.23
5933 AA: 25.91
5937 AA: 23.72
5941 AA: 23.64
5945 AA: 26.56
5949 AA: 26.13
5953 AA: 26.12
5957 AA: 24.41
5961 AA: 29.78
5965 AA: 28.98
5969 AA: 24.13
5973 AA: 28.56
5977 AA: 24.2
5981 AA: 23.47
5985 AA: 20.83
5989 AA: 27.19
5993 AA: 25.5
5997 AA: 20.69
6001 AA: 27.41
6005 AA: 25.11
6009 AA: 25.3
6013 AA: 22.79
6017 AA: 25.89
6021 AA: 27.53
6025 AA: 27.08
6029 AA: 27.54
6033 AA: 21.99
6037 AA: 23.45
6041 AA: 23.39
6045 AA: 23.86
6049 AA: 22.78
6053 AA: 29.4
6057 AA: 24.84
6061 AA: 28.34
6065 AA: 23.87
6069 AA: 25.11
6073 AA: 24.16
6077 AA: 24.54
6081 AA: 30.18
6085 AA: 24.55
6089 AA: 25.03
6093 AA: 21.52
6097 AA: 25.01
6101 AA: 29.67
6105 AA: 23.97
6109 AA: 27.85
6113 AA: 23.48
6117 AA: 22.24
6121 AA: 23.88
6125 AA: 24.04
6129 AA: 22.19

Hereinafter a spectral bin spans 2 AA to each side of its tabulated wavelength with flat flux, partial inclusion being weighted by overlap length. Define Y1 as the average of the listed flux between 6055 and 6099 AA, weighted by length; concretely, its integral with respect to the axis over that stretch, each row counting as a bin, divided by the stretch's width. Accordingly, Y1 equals 25.2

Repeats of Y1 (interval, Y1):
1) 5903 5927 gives 25.7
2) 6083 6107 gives 25.0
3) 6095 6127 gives 25.0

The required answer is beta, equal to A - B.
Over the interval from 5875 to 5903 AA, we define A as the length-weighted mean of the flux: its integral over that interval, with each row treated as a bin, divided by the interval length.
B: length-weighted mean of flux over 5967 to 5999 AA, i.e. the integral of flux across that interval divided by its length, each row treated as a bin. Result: 0.16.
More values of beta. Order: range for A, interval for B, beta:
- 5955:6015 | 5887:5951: 0.20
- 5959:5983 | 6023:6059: 1.59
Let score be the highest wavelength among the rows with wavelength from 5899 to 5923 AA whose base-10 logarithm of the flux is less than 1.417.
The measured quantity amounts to 5921 AA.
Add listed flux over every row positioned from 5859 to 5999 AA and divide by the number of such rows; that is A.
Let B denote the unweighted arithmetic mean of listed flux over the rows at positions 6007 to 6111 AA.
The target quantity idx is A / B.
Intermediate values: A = 25.3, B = 25.4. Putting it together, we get 0.995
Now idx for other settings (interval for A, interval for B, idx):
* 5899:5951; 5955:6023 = 1.003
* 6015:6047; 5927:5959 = 0.995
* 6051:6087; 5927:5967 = 1.002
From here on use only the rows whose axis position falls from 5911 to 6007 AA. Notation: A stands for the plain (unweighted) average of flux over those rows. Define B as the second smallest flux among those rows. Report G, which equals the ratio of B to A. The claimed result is 0.818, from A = 25.5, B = 20.83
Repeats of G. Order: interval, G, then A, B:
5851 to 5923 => 0.884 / 25.1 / 22.21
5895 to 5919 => 0.965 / 25.4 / 24.55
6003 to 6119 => 0.873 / 25.2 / 21.99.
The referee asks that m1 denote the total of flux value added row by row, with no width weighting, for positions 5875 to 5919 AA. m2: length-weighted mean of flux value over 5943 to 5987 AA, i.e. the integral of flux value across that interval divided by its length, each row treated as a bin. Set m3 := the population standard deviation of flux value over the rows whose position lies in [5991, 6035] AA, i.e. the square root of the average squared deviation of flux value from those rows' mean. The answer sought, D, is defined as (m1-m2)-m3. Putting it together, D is 249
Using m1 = 277.0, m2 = 25.7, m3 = 2.26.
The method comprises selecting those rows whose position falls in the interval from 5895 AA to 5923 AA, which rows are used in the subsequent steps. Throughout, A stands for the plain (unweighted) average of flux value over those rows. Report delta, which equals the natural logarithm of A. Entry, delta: 3.22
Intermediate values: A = 25.0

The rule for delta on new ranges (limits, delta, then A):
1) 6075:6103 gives 3.25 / 25.8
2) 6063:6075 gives 3.19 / 24.4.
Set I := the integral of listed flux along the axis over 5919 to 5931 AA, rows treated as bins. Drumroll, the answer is 295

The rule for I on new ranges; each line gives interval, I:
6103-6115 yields 301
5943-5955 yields 315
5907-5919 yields 324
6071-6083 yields 316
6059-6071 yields 309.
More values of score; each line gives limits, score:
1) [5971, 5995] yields 5993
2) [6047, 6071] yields 6069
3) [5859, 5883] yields 5881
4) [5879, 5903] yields 5901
